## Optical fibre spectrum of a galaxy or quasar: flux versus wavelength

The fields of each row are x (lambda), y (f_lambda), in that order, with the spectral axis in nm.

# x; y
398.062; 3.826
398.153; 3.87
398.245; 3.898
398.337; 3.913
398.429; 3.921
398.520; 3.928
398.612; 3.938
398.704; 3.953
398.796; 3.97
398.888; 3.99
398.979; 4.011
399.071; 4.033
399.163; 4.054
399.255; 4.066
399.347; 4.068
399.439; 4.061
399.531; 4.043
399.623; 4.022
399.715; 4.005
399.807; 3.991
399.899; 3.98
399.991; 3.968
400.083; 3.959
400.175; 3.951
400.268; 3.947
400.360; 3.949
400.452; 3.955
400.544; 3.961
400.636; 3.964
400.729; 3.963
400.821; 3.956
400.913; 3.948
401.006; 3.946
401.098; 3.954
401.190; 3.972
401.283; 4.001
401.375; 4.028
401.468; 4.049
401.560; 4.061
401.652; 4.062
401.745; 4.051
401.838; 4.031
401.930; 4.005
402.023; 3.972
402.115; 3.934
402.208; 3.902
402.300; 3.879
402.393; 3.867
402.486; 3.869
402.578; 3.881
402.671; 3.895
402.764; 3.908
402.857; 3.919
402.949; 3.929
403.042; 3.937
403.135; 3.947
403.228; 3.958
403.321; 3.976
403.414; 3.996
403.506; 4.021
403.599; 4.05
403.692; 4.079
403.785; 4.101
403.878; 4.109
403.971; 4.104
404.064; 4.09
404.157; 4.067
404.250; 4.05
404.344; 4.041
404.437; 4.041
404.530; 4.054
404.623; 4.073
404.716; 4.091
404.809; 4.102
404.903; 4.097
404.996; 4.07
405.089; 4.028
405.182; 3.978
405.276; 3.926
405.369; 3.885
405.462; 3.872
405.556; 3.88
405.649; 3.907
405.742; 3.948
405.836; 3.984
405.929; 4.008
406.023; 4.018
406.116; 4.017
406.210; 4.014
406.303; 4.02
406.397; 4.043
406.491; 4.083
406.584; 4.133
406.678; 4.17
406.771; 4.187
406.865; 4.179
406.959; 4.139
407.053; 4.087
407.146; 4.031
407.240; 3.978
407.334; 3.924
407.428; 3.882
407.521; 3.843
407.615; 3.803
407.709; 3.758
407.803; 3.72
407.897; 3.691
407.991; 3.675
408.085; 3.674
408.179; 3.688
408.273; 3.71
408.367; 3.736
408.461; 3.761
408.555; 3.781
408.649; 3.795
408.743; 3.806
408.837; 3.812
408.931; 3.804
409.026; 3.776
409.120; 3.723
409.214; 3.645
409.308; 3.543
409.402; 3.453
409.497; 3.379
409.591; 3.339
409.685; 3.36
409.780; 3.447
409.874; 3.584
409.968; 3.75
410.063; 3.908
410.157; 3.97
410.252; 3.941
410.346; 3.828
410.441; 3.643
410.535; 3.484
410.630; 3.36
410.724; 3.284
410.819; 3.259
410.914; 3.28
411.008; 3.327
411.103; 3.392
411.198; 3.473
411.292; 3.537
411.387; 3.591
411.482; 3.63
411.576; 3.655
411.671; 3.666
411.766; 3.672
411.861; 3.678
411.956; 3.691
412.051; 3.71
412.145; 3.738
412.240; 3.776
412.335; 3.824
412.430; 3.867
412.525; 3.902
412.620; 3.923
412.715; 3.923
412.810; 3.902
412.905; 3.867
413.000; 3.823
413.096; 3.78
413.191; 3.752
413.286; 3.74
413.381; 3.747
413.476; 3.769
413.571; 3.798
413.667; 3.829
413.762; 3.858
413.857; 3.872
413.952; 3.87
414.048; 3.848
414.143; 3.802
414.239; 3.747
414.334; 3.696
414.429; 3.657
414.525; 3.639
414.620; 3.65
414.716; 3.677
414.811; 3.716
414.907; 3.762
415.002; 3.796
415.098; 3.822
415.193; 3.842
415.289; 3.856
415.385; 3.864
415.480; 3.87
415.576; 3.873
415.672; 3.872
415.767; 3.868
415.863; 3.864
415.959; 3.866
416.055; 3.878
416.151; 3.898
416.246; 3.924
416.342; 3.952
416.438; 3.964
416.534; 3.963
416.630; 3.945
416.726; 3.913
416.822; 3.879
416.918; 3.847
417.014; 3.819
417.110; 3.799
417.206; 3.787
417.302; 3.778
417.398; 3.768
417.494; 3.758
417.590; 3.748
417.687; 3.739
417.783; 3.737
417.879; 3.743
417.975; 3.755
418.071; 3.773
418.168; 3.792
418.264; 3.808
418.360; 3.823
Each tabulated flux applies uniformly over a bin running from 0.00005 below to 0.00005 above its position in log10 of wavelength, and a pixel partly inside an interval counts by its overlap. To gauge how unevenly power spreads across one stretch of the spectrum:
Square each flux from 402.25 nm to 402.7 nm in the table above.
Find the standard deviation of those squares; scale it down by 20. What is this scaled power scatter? 0.004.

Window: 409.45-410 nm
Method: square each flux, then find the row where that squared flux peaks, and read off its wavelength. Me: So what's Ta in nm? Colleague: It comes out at 409.968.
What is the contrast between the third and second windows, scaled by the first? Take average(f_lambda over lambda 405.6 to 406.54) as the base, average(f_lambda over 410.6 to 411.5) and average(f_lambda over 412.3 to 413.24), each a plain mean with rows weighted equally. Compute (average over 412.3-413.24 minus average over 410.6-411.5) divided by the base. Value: 0.11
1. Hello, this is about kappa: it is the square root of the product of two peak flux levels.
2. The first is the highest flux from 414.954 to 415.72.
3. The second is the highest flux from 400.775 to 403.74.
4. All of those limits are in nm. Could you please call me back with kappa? 3.97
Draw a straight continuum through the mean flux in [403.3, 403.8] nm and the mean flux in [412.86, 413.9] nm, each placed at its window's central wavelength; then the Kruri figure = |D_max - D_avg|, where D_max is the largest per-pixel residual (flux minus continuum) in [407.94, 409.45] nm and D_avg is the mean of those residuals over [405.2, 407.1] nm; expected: 0.15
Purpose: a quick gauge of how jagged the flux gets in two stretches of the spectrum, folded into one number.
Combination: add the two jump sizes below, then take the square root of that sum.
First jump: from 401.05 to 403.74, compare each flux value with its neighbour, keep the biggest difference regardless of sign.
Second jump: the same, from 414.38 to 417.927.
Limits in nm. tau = 0.29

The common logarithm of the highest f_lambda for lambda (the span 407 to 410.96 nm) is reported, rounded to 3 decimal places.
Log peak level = 0.611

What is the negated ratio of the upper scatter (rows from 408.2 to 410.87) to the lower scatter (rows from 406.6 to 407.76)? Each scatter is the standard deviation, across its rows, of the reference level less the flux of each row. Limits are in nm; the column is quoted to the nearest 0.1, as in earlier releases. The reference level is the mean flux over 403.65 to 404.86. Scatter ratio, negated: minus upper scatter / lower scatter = -1.4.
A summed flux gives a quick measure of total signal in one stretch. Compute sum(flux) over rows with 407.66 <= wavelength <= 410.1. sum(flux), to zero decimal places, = 95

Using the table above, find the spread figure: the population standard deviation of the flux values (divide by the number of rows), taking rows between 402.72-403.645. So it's 0.044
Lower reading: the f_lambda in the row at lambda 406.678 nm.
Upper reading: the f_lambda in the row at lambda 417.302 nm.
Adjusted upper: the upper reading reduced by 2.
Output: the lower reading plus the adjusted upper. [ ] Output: 5.95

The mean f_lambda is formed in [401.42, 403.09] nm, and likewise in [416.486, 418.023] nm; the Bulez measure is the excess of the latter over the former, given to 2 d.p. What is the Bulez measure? -0.14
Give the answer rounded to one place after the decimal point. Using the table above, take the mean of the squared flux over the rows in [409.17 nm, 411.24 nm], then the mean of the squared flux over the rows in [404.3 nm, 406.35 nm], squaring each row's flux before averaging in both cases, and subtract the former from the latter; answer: 3.5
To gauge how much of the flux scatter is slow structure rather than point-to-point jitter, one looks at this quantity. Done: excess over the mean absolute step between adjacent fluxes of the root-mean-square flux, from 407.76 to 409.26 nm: 3.71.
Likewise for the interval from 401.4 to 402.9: 3.94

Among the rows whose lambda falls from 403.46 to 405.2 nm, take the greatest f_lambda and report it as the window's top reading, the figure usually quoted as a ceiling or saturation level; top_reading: 4.109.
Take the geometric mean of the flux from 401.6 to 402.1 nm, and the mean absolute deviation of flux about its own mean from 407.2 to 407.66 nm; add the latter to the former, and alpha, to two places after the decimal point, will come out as 4.08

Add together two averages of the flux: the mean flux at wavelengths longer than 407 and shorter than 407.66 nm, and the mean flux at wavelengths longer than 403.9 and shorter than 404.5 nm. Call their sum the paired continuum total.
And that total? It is 8.00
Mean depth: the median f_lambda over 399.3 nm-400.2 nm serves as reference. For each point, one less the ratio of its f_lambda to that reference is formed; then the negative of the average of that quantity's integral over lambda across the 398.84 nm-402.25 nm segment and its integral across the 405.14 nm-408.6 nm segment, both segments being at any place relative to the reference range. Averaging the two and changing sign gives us -0.034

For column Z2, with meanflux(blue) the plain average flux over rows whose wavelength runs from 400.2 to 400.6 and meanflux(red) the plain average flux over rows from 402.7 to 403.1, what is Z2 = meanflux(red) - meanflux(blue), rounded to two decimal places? -0.03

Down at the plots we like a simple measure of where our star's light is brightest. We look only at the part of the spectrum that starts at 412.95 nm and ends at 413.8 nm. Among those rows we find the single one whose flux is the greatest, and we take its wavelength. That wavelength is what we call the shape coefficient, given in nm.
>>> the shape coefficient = 413.762 nm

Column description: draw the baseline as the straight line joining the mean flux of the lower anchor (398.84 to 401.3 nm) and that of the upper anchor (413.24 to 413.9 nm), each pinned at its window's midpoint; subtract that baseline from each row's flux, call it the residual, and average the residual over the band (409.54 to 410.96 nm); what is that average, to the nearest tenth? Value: -0.3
